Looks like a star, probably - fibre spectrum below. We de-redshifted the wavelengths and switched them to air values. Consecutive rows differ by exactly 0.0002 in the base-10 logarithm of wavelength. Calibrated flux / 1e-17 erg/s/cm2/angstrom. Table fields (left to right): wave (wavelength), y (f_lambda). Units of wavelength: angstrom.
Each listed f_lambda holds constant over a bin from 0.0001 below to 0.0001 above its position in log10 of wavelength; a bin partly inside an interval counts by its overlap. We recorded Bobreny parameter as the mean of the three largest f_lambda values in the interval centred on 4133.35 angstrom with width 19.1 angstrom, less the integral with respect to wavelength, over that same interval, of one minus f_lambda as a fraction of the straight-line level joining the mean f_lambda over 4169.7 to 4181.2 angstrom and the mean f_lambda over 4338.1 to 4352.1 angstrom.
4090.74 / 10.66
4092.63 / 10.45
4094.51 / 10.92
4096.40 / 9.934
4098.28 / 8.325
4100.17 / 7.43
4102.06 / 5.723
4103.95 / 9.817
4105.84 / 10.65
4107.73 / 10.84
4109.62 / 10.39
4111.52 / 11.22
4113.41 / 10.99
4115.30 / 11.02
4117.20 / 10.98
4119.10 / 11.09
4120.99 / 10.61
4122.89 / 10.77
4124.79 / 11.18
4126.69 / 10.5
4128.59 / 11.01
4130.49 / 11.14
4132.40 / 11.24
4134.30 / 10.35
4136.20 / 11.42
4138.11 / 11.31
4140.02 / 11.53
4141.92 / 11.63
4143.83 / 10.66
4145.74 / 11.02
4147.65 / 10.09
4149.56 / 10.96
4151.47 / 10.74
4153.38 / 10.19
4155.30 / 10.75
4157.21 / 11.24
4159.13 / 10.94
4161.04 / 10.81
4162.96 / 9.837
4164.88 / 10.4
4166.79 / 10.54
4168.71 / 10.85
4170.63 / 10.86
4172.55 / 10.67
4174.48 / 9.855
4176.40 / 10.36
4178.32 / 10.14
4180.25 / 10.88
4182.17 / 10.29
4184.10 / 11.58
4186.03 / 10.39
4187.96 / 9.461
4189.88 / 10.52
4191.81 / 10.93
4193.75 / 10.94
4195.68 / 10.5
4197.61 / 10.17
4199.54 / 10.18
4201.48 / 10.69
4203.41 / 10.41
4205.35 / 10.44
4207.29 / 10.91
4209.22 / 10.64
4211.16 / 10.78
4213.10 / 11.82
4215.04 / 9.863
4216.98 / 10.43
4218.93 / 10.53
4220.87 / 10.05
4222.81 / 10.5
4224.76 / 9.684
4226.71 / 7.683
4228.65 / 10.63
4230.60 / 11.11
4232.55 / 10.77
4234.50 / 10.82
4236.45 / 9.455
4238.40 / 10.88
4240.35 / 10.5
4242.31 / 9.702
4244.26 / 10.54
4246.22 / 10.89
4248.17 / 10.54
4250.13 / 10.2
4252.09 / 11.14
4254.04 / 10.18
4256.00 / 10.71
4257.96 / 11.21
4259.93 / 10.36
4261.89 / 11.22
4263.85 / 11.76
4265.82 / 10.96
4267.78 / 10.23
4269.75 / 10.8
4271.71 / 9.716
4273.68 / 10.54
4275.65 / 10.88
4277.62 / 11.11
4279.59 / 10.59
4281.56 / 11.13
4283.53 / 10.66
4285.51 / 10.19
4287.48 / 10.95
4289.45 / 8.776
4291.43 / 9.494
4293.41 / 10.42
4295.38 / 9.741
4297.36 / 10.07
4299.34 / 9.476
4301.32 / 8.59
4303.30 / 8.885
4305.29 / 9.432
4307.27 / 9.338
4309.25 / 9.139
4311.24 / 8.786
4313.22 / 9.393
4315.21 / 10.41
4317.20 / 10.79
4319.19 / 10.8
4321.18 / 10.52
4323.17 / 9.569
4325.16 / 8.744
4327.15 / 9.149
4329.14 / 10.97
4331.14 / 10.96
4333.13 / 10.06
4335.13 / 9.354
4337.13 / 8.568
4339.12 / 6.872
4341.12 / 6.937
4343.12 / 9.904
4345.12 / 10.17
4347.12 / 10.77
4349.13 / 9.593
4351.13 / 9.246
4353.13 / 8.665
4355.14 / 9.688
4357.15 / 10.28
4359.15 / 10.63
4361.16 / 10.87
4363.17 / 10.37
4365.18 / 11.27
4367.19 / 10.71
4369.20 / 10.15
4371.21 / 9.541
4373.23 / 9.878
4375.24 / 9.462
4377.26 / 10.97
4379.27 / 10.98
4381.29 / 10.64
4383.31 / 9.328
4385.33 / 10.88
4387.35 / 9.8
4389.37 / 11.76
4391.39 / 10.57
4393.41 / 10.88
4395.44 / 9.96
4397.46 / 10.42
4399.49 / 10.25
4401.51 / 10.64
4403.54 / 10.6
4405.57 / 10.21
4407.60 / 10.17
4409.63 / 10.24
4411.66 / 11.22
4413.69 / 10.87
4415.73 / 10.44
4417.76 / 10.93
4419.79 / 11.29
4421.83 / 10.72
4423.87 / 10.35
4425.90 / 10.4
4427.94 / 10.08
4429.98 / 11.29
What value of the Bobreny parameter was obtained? 12.1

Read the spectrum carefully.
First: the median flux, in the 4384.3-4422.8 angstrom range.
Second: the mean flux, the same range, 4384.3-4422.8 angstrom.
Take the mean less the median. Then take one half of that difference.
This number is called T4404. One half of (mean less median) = 0.012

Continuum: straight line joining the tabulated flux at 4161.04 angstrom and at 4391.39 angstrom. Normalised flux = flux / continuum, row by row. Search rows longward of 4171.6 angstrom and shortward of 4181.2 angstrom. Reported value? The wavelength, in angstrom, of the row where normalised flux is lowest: 4174.48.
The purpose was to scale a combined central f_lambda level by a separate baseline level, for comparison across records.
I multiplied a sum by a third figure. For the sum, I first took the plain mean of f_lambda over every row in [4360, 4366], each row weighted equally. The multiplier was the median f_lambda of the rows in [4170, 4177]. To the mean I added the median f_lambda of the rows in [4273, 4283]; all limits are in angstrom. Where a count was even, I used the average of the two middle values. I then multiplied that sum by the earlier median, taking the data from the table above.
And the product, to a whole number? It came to 228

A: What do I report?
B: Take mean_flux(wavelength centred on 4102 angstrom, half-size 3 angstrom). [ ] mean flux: 7.7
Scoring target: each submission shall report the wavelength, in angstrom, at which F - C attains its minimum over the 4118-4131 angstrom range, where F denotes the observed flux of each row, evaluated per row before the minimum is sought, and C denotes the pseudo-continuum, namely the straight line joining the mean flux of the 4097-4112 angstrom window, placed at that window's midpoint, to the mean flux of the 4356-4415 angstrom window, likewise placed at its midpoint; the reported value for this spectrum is 4126.69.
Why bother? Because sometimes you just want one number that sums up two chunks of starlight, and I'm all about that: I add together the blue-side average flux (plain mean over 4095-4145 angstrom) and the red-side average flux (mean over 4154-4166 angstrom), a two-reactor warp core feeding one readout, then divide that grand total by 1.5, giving 14.1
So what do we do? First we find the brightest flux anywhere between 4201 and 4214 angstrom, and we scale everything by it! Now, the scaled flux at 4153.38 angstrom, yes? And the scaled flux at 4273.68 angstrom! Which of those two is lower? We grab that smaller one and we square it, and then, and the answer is 0.74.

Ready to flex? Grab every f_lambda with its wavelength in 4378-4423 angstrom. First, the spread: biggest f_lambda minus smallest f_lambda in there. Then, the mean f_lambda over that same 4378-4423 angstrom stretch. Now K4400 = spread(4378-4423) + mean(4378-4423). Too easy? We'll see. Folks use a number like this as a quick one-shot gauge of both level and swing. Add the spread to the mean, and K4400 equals 13.0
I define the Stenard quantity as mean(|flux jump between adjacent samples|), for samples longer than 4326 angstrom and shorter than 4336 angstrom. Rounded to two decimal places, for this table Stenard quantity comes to 0.86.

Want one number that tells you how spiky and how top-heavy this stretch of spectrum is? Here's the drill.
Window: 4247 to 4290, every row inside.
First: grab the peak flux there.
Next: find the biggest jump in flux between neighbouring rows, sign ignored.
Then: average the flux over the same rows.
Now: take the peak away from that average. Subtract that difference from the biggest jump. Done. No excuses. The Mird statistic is 3.3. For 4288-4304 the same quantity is 1.9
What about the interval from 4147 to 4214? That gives 2.5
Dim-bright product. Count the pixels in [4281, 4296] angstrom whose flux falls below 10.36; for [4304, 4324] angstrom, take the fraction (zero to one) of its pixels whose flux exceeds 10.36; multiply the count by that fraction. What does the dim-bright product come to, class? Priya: 1.60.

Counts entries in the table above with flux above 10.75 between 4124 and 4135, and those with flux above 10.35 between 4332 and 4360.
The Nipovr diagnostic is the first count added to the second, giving 6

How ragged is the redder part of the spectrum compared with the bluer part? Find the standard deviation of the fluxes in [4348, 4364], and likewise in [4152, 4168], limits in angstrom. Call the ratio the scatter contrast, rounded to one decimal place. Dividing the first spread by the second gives 1.7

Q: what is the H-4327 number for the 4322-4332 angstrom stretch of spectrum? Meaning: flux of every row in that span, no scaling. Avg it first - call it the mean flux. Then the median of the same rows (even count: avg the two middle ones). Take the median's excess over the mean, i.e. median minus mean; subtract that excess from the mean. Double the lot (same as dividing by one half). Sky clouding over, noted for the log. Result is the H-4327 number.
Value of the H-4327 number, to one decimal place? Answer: 20.4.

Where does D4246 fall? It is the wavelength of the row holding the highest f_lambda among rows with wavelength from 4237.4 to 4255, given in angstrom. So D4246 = 4252.09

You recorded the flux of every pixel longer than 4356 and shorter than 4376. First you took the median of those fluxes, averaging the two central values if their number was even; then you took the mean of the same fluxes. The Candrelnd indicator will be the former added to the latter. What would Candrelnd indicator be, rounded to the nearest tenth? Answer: 20.6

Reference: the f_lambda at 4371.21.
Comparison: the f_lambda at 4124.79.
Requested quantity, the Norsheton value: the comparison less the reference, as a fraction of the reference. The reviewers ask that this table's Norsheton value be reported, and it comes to 0.17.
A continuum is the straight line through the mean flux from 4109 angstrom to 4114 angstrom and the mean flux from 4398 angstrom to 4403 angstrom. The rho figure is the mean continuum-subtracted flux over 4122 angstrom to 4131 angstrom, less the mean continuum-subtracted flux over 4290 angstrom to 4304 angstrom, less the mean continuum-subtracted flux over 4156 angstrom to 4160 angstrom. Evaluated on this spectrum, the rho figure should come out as 0.9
